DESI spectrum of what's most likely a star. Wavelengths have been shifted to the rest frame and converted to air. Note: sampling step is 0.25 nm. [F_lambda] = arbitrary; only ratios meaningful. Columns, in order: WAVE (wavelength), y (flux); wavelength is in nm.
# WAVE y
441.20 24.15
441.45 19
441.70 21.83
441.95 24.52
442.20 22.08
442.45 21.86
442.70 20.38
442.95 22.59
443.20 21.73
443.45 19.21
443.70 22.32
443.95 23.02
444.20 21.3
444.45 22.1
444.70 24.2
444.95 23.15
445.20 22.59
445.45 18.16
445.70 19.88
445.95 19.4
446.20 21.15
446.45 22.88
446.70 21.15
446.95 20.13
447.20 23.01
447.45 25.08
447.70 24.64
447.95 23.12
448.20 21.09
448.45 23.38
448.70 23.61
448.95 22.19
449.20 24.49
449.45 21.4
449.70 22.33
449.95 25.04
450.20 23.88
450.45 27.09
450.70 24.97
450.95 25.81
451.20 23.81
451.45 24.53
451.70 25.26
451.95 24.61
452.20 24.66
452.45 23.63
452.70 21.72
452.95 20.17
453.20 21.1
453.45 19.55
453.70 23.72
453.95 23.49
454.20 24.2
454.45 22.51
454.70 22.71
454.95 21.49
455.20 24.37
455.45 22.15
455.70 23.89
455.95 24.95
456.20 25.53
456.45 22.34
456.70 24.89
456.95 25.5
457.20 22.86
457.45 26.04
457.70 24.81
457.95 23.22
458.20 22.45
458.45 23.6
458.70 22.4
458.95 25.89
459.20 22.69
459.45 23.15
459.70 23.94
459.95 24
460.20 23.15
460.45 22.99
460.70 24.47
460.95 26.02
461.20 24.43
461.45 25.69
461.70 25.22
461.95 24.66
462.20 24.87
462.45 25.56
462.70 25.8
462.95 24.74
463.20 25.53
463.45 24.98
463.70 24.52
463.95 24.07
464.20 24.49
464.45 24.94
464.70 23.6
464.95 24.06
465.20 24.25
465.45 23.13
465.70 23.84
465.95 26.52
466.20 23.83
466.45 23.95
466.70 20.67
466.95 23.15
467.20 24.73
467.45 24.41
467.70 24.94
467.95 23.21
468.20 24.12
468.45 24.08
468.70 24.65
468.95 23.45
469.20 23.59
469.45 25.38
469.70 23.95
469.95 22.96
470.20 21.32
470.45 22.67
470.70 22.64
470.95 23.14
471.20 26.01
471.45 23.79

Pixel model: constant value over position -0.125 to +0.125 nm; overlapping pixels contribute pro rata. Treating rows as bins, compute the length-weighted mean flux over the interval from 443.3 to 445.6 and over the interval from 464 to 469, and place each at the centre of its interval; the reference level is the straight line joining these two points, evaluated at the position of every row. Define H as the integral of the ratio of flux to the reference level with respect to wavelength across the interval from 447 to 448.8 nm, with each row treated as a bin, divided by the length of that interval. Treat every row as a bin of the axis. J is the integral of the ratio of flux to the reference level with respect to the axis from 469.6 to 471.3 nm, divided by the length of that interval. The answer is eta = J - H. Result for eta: -0.10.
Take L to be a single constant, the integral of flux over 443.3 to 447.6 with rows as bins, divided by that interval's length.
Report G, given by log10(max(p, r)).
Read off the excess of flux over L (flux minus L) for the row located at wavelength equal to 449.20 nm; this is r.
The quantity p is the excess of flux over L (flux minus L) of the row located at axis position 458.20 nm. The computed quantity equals 0.44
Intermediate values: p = 0.7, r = 2.8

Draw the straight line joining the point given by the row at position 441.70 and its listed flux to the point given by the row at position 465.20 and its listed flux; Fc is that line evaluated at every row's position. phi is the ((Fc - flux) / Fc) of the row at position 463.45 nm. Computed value -0.04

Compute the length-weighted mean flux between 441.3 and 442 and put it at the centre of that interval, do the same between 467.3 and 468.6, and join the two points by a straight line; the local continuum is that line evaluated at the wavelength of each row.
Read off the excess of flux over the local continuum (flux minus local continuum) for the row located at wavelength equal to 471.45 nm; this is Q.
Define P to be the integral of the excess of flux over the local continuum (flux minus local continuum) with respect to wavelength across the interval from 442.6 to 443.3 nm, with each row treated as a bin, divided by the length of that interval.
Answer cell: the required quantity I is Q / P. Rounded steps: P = -0.1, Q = -0.7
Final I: 7.3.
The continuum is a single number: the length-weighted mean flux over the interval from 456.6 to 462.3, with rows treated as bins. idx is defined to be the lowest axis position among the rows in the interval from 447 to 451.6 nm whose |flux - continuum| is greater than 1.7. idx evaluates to 448.20 nm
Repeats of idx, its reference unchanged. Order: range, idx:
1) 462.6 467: 465.95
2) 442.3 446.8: 442.45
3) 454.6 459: 454.95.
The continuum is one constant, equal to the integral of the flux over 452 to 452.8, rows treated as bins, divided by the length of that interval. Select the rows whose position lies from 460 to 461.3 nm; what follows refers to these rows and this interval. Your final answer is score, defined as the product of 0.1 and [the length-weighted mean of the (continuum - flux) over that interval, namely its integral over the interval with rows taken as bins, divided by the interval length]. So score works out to -0.07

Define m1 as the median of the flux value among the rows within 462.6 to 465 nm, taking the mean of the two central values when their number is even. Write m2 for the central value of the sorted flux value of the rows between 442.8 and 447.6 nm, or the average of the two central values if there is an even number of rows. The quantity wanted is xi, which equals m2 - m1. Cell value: -2.5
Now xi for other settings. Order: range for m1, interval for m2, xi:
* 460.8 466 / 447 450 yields -1.5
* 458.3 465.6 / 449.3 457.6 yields -0.6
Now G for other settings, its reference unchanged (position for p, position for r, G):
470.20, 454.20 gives 0.40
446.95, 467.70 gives 0.51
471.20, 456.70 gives 0.63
